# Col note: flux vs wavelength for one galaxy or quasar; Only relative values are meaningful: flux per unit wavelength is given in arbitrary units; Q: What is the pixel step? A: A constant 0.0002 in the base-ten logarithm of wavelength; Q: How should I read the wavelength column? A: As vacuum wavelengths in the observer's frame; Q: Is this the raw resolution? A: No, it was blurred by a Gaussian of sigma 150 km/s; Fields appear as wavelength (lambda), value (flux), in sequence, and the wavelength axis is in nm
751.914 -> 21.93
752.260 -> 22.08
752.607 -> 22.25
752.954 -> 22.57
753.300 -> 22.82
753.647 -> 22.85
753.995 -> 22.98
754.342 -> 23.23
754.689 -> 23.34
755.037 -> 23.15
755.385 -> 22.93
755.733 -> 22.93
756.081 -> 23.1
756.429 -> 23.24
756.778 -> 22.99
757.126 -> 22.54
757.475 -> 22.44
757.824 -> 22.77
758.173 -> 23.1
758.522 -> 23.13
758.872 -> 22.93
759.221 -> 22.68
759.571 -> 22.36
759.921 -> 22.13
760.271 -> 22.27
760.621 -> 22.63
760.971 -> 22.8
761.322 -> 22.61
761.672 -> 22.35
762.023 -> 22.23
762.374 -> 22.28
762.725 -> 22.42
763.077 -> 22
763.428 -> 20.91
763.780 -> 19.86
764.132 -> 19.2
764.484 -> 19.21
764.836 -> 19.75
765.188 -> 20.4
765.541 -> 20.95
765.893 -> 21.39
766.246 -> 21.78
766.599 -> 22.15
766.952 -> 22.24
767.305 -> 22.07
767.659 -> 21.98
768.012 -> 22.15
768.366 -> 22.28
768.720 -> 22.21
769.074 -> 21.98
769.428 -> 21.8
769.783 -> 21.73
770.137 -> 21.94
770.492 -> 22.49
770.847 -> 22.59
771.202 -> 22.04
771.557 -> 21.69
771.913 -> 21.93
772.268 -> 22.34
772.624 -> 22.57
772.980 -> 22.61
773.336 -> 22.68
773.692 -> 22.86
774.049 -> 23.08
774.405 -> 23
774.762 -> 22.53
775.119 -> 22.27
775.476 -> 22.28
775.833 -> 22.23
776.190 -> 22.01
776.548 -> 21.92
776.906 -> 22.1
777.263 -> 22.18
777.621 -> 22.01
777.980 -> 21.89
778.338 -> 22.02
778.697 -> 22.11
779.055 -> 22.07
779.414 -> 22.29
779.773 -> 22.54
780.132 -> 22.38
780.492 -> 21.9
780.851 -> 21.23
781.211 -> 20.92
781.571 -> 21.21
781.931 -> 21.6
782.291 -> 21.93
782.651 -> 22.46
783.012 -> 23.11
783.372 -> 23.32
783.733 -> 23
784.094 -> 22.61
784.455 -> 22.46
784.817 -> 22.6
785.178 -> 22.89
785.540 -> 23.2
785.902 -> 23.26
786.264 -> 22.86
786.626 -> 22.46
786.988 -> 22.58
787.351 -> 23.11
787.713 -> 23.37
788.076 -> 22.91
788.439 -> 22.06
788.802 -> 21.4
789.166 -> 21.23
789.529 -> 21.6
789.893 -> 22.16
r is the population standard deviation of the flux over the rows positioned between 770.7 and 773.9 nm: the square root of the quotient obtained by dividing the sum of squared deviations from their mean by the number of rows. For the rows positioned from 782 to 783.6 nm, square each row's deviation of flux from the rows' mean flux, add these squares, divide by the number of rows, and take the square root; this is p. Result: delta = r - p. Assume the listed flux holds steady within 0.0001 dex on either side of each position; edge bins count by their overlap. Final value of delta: -0.18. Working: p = 0.55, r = 0.37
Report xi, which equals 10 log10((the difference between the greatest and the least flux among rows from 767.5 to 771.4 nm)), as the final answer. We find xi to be -1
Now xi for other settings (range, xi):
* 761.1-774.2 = 6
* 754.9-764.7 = 6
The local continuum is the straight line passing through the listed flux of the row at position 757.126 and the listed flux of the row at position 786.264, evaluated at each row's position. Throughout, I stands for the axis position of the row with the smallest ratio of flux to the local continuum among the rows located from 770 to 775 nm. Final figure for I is 771.557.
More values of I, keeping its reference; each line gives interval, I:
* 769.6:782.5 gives 781.211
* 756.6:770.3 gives 764.132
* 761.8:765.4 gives 764.132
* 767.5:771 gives 769.783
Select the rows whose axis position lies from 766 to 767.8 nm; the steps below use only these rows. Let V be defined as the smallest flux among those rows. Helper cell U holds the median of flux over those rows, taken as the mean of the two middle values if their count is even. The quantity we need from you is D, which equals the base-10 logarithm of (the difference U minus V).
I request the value -0.54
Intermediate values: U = 22.1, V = 21.78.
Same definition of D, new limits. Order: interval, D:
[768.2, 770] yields -0.60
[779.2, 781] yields 0.03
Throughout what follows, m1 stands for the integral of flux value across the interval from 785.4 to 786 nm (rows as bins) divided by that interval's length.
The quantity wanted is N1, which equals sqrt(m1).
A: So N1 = 4.82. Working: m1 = 23.2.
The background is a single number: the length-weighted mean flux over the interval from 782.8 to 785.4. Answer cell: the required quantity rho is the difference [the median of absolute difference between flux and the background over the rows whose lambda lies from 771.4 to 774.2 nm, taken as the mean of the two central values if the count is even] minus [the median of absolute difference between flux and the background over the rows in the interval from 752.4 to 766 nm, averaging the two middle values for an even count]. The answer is -0.1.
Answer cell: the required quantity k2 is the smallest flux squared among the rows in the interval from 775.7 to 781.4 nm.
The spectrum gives 438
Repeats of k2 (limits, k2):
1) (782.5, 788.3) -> 504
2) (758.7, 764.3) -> 369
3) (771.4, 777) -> 470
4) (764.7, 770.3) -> 390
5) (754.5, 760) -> 490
